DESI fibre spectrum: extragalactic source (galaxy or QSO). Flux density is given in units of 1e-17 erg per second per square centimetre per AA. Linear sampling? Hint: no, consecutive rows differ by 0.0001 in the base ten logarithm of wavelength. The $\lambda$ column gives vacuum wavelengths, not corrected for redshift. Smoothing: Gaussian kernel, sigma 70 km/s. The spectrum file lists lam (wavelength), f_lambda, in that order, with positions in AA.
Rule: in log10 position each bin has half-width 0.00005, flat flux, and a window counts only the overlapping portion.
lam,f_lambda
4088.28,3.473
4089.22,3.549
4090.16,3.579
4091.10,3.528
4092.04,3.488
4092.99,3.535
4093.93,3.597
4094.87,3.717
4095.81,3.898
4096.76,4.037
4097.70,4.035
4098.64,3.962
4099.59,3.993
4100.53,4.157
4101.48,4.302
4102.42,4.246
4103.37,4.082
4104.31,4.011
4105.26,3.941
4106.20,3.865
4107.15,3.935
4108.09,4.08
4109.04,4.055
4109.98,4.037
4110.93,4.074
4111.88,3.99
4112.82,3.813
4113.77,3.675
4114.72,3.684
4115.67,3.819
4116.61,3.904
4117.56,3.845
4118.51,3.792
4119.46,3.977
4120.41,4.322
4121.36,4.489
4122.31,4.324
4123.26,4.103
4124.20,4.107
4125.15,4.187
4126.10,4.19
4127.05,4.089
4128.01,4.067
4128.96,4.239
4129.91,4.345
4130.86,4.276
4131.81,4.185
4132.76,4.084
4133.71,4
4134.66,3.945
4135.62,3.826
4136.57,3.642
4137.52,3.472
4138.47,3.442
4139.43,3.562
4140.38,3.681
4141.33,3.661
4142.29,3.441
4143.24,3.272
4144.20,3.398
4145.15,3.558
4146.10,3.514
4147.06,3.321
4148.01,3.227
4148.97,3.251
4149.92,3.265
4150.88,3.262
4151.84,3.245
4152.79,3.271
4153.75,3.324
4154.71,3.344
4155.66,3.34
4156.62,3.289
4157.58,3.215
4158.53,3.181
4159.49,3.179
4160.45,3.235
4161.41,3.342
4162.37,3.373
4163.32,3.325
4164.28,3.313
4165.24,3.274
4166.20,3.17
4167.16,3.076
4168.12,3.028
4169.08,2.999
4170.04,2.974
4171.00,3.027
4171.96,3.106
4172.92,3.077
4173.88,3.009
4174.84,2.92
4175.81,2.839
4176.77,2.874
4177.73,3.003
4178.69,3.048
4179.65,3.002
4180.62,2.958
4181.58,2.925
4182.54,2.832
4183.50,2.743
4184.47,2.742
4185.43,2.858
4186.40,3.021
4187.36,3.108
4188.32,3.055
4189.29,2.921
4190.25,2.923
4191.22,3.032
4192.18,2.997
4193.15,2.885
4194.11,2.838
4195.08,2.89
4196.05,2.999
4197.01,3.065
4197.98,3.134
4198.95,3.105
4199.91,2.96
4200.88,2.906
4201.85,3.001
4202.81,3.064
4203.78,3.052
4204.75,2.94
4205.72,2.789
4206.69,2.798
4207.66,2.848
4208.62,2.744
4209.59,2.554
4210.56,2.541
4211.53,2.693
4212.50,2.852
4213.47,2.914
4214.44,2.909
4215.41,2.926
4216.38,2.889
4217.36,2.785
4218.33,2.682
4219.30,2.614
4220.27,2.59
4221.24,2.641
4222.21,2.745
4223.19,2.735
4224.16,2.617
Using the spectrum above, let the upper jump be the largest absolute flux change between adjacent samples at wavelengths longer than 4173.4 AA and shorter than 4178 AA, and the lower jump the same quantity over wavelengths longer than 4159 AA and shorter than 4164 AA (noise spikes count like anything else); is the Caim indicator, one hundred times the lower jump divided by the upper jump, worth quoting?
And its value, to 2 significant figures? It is 83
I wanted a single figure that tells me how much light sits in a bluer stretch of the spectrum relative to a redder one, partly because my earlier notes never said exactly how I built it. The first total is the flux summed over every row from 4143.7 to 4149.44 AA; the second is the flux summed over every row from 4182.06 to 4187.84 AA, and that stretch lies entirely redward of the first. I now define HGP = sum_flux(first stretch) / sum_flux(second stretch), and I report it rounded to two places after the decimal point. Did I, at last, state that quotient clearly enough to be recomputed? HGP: 1.17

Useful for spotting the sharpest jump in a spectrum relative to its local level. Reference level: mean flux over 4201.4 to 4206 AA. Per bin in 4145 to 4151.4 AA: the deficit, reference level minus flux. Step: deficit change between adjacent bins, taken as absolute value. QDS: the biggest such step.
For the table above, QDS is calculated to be 0.19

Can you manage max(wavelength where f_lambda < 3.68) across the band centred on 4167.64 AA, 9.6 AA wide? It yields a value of 4171.96 AA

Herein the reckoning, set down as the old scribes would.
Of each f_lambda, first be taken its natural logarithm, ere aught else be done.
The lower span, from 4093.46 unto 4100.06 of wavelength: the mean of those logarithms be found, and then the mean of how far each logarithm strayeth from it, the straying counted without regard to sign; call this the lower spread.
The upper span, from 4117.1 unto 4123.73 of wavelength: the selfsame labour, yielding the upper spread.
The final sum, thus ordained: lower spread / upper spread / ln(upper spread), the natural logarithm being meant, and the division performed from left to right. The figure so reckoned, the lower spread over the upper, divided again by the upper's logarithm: -0.22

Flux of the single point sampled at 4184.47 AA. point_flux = 2.742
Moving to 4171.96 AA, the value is 3.106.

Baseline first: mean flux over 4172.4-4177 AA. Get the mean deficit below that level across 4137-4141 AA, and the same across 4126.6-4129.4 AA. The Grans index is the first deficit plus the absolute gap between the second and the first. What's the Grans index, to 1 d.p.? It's 0.0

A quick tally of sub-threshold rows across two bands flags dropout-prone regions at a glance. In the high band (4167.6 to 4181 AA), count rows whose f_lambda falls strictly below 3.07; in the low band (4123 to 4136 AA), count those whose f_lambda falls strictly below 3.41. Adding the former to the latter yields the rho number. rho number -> 12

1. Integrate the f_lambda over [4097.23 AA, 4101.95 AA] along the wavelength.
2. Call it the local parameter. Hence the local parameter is 19.3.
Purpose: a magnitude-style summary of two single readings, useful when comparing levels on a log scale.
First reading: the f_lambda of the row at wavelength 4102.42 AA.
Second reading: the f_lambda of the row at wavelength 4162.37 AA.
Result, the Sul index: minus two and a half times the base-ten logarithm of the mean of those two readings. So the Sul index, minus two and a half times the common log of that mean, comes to -1.45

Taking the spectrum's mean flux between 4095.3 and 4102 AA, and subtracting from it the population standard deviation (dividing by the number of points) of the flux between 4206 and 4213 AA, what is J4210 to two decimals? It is 3.93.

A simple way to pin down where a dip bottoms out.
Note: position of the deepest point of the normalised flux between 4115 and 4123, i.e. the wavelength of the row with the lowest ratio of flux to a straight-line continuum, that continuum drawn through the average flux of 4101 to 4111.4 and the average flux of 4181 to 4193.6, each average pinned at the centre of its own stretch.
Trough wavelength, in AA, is 4115.67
